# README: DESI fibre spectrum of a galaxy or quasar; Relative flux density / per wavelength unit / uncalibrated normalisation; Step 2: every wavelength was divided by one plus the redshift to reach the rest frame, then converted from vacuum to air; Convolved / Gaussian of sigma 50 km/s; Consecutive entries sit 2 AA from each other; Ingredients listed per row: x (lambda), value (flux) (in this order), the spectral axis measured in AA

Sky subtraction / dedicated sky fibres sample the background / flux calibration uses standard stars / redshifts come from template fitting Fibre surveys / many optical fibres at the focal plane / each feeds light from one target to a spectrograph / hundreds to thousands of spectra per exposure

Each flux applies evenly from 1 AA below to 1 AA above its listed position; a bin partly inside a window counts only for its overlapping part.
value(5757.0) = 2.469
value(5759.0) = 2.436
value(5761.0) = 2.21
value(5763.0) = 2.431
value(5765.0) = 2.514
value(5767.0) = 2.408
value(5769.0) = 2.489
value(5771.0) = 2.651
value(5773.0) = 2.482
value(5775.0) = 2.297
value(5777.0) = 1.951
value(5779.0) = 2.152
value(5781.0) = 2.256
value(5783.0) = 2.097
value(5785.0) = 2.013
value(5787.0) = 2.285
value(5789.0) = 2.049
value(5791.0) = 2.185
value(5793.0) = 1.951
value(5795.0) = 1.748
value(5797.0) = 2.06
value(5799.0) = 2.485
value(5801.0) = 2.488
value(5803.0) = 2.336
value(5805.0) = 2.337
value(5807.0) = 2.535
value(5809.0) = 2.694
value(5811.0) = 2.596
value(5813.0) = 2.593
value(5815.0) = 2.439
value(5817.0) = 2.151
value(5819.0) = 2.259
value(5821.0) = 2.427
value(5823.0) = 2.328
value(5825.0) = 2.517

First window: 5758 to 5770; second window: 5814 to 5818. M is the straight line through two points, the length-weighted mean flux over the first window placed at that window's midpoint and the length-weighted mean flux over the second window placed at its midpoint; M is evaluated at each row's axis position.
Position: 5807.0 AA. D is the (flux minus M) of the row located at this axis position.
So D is 0.22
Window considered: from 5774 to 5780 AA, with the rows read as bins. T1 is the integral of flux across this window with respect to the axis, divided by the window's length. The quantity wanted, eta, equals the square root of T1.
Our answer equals 1.46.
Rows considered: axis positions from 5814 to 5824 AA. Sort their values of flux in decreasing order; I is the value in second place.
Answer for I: 2.427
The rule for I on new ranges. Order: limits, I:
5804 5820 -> 2.596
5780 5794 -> 2.256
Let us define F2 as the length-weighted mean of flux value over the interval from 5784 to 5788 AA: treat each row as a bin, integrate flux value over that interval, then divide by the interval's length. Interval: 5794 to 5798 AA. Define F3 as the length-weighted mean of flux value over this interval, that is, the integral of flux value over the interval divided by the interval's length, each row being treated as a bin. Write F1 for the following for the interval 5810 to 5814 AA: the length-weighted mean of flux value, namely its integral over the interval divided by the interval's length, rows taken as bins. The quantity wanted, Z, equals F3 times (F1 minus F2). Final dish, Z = 0.85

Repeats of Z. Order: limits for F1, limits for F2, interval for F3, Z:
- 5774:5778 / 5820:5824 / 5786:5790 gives -0.55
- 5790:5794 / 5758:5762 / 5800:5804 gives -0.62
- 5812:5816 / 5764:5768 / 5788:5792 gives 0.12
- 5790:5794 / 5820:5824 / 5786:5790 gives -0.67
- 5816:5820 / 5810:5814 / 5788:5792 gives -0.82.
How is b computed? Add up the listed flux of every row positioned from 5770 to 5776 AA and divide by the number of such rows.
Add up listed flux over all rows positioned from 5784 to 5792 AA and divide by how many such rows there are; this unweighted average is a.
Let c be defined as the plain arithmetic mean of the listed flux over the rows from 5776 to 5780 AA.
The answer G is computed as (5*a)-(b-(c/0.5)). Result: 12.3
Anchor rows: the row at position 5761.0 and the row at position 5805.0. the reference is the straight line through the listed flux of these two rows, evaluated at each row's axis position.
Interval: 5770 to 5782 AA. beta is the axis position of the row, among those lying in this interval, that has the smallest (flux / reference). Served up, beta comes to 5777.0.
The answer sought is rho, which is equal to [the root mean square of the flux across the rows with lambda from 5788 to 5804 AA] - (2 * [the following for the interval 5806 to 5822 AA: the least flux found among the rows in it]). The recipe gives -2.1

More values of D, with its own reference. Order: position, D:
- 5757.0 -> 0.04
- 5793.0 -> -0.40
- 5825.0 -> 0.24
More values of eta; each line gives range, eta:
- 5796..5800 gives 1.51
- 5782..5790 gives 1.45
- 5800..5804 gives 1.55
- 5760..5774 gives 1.57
